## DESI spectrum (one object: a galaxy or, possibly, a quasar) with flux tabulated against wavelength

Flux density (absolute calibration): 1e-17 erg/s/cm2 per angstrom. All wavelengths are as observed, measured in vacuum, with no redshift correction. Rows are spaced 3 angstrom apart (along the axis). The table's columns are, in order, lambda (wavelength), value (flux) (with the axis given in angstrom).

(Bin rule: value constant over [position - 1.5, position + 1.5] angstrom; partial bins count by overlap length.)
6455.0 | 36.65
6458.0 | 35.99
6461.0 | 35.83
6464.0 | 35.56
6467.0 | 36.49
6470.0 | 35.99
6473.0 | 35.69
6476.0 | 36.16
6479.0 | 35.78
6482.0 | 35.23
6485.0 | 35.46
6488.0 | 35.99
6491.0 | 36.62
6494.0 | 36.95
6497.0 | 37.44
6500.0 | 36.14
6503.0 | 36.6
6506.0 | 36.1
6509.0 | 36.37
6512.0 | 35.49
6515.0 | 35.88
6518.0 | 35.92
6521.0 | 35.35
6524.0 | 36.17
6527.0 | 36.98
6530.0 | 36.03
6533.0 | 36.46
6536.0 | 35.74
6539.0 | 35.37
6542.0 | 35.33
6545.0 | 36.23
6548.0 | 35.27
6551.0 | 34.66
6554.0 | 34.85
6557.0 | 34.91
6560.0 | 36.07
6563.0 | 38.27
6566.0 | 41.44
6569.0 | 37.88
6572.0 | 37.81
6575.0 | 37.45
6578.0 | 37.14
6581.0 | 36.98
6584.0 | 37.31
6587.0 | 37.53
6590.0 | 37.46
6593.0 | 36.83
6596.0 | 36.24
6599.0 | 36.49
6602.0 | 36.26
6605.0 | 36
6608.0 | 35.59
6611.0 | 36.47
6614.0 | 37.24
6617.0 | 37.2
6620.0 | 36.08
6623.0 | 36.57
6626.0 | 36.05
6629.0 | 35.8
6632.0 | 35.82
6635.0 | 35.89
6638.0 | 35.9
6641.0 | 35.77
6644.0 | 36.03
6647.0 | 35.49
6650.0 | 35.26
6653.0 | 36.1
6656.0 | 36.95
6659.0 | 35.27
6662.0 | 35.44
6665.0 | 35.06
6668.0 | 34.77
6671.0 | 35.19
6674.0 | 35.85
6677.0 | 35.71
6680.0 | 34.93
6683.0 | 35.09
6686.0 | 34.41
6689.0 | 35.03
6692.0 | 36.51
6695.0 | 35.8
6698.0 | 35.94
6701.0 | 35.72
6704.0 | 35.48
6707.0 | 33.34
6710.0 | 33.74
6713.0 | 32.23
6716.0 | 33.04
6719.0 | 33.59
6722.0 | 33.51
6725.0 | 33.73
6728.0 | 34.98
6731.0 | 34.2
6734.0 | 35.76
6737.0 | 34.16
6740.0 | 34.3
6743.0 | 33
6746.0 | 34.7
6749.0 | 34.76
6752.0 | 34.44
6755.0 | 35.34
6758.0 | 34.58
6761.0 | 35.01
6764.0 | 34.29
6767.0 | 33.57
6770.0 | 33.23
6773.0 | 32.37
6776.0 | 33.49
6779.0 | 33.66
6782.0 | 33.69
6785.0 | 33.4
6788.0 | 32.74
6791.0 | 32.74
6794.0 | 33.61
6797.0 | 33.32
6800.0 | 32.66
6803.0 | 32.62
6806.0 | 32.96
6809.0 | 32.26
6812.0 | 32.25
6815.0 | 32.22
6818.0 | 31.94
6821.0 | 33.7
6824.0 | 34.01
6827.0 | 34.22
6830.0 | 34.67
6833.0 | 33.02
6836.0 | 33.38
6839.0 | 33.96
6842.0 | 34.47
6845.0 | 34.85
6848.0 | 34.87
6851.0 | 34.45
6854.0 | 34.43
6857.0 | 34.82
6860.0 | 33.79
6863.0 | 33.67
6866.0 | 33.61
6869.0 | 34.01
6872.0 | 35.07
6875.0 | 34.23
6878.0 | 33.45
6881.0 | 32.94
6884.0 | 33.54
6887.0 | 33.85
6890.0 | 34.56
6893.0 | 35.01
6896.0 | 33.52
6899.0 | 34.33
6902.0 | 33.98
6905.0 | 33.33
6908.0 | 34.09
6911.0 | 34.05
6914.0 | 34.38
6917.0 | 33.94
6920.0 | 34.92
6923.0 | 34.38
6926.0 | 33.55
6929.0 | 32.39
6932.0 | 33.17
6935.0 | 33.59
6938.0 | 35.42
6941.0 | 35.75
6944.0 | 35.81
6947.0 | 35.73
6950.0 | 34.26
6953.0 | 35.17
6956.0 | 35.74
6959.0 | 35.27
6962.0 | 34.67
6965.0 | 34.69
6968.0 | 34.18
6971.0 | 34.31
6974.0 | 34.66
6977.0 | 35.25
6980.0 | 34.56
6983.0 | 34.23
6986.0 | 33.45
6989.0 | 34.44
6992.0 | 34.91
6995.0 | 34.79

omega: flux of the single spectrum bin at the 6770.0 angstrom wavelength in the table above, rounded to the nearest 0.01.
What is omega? 33.23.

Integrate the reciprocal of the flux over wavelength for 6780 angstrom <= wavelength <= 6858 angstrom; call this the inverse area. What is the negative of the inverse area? -2.33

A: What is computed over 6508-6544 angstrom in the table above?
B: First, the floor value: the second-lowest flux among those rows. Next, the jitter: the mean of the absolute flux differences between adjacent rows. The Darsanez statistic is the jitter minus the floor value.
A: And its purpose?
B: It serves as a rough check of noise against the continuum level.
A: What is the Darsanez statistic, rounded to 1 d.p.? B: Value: -34.8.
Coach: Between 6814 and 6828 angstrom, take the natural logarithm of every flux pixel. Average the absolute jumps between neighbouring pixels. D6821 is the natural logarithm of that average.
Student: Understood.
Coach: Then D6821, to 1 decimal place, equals -3.9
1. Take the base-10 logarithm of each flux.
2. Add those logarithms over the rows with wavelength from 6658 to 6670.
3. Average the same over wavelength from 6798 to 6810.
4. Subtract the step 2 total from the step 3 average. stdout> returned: -4.67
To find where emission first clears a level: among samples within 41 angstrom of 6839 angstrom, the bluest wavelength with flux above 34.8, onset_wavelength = 6845.0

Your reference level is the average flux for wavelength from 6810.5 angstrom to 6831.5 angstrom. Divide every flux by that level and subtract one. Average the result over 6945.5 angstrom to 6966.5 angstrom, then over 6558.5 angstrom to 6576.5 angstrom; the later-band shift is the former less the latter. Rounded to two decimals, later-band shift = -0.09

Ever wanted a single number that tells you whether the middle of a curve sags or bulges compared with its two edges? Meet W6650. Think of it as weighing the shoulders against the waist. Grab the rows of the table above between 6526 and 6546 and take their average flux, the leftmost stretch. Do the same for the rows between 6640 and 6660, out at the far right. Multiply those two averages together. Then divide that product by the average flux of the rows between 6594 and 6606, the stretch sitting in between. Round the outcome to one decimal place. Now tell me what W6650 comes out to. 35.6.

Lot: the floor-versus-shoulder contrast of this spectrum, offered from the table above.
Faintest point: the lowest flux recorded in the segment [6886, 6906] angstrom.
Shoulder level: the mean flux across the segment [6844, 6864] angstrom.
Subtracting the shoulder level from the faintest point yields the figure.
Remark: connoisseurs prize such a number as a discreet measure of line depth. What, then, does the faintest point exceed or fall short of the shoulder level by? -1.1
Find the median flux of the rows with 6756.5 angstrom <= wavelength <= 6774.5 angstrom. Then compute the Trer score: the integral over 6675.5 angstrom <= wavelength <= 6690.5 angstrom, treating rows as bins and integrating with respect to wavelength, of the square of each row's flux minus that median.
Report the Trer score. 21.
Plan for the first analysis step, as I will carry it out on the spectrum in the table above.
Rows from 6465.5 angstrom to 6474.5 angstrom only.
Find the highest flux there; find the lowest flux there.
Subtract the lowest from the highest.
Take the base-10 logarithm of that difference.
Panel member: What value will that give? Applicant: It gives -0.10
